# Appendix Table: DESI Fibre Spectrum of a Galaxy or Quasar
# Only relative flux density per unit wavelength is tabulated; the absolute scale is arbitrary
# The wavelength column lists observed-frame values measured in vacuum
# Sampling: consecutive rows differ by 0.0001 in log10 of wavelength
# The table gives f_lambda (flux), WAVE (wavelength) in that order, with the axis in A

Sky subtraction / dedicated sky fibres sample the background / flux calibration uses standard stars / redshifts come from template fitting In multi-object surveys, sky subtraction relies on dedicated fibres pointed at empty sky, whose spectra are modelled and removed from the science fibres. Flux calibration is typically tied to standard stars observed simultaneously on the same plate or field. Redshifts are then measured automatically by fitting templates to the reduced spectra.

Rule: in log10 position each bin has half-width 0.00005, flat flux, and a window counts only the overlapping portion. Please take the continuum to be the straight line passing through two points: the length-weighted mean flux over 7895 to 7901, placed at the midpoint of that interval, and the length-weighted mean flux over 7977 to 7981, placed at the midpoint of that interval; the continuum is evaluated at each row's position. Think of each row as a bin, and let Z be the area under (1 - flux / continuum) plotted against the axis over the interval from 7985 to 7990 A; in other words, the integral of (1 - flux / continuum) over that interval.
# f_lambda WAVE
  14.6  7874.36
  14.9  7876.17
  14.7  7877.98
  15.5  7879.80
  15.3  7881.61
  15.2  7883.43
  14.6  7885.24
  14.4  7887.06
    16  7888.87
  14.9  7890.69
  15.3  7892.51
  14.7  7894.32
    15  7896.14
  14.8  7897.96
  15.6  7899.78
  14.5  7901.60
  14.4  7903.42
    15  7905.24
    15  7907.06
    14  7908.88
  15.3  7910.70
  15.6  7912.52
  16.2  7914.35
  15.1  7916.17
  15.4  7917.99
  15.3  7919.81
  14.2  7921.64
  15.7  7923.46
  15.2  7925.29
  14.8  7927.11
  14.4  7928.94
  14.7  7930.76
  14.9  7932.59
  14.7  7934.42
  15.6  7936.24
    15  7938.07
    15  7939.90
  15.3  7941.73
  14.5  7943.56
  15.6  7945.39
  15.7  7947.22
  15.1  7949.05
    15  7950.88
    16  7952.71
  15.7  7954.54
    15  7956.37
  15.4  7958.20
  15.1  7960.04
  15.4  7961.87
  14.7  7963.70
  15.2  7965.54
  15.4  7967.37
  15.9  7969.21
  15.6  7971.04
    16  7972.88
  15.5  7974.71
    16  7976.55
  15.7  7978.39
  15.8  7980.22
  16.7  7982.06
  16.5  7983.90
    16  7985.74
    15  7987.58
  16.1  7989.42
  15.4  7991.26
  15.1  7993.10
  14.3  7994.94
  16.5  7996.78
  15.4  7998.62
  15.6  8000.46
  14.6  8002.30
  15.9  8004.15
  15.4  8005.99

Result 0.07 A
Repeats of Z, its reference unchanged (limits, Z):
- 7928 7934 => 0.27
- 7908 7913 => 0.09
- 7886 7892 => -0.04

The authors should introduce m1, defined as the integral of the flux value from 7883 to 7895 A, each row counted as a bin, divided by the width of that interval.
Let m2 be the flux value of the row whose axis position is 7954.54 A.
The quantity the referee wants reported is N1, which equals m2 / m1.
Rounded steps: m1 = 15.0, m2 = 15.7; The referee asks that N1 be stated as 1.04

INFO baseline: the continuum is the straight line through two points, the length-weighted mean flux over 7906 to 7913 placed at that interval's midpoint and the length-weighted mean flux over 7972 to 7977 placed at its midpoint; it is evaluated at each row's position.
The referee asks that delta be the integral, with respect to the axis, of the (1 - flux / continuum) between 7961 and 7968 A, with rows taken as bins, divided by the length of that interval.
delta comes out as 0.033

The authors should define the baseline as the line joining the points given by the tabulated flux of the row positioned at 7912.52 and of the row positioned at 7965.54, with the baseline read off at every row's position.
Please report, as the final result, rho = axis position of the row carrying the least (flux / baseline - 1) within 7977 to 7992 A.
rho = 7987.58 A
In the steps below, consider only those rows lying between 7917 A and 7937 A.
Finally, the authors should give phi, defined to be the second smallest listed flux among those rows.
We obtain 14.4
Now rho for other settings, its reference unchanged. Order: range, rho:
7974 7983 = 7974.71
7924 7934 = 7928.94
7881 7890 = 7887.06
